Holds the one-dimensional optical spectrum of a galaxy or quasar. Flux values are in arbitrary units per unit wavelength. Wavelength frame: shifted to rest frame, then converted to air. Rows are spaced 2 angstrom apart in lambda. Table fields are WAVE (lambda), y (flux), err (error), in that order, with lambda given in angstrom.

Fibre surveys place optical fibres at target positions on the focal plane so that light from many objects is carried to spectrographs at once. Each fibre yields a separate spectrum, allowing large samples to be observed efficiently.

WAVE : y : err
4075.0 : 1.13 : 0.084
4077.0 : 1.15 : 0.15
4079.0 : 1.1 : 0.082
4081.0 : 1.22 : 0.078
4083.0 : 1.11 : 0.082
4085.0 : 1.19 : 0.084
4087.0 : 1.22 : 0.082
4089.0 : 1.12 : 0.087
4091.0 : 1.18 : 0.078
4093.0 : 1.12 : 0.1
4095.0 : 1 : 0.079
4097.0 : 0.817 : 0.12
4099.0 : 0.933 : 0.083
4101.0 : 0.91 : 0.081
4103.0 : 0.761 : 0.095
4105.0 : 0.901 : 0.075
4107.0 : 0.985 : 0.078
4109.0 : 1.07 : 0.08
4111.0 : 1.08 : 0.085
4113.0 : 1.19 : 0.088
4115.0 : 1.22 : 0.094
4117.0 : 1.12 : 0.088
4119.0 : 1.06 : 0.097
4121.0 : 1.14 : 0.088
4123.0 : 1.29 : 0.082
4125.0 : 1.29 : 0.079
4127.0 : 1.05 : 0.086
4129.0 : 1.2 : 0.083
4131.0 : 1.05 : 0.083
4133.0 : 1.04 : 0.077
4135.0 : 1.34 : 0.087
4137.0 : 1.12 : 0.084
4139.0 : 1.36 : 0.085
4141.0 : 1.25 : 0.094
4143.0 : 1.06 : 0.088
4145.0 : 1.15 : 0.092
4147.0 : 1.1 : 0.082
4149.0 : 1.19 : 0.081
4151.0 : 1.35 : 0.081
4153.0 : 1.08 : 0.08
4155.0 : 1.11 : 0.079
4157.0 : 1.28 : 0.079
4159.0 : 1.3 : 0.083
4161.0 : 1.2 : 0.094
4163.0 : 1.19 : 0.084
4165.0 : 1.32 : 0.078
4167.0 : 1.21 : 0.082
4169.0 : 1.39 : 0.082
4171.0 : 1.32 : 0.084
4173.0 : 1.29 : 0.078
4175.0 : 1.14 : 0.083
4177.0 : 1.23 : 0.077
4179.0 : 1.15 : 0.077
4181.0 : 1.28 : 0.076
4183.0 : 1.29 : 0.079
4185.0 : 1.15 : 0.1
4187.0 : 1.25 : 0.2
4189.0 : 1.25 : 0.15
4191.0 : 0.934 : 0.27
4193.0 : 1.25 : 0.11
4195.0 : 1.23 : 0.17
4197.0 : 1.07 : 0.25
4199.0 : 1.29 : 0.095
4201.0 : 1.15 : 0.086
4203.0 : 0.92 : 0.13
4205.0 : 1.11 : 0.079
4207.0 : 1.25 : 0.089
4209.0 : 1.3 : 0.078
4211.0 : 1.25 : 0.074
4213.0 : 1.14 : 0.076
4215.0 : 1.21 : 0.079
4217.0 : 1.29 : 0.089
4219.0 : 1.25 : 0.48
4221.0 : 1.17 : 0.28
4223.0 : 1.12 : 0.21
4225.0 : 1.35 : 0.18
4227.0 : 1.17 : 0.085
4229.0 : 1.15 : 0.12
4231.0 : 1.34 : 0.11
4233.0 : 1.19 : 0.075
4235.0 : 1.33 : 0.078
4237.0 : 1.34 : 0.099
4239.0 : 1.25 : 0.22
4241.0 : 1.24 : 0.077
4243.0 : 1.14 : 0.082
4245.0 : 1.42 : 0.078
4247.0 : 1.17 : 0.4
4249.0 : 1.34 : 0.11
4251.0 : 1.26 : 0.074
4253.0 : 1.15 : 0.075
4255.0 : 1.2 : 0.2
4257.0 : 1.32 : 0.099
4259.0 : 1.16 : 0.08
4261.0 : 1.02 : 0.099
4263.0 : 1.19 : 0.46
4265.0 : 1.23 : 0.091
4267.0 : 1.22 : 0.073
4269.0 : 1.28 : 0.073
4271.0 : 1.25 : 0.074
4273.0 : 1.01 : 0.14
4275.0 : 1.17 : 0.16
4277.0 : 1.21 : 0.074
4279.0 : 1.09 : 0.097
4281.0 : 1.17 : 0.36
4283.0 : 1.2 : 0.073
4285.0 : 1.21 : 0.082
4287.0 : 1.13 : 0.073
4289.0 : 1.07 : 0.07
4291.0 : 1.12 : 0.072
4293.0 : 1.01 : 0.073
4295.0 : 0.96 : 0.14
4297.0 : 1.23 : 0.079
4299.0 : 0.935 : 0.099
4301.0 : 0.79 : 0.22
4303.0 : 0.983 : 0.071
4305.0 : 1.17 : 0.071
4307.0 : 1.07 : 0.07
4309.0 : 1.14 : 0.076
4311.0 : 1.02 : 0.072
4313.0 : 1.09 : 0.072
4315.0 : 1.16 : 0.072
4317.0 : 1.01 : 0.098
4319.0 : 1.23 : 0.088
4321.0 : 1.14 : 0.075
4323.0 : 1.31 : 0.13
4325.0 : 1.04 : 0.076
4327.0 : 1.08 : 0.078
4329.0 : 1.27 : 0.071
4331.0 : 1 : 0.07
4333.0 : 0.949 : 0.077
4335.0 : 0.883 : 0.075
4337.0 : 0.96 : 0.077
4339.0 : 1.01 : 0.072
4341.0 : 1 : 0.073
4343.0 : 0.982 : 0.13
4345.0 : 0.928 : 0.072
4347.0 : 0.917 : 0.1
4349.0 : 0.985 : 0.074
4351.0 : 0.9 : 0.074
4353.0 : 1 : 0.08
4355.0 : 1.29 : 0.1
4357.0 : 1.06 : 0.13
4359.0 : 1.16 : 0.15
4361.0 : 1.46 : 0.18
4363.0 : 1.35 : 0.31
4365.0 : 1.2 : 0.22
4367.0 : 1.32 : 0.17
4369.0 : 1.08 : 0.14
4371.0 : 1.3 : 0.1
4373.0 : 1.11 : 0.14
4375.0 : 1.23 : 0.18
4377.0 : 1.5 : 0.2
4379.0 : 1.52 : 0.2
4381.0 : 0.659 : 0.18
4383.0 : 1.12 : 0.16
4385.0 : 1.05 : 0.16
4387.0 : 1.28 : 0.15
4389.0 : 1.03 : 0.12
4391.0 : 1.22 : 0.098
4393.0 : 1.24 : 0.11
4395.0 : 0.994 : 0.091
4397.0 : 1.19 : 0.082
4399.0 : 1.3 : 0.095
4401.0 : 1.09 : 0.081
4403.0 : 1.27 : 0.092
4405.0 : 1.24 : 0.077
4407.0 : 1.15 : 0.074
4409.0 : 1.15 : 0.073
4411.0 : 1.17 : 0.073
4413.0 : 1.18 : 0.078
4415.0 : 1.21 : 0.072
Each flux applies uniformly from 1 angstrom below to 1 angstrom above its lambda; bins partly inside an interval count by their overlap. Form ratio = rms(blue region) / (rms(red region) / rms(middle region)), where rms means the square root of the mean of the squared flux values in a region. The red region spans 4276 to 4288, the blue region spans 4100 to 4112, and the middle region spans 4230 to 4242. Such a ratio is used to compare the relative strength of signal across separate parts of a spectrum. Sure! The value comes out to 1.05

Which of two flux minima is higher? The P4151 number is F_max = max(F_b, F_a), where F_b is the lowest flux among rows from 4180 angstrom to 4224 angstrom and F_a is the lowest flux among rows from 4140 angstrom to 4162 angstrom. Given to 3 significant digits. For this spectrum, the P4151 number 1.06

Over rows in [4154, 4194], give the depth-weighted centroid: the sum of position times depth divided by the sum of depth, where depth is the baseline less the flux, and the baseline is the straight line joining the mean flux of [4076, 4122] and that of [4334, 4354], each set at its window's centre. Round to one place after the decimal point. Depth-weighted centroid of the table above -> 4173.0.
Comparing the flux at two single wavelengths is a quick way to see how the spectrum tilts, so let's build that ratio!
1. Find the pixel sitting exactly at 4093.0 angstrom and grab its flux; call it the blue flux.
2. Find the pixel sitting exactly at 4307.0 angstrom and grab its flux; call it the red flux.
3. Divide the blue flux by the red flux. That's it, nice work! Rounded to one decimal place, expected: 1.0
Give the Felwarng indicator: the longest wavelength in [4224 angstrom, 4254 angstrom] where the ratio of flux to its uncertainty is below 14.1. 4249.0 angstrom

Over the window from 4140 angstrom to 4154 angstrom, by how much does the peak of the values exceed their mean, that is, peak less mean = 0.181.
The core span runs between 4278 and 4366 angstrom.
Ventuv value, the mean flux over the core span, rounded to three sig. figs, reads 1.08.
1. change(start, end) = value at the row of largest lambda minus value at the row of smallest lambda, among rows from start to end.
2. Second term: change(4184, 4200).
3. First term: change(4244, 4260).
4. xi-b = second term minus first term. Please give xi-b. 0.40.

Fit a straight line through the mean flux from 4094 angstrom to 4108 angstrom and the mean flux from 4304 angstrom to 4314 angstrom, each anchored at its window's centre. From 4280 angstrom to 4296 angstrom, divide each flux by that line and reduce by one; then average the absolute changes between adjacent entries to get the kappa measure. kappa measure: 0.052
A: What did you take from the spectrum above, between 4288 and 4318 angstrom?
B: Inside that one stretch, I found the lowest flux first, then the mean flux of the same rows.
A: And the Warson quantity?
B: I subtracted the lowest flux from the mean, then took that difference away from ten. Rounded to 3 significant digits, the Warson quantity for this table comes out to 9.74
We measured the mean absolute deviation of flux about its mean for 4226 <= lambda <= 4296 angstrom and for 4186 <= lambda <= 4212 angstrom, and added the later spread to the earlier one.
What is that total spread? 0.184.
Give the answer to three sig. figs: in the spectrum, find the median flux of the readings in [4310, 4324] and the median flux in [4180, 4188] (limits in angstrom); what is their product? 1.44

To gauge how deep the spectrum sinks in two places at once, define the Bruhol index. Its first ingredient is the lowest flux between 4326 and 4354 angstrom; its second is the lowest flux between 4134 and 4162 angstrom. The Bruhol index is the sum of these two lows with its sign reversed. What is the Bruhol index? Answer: -1.94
